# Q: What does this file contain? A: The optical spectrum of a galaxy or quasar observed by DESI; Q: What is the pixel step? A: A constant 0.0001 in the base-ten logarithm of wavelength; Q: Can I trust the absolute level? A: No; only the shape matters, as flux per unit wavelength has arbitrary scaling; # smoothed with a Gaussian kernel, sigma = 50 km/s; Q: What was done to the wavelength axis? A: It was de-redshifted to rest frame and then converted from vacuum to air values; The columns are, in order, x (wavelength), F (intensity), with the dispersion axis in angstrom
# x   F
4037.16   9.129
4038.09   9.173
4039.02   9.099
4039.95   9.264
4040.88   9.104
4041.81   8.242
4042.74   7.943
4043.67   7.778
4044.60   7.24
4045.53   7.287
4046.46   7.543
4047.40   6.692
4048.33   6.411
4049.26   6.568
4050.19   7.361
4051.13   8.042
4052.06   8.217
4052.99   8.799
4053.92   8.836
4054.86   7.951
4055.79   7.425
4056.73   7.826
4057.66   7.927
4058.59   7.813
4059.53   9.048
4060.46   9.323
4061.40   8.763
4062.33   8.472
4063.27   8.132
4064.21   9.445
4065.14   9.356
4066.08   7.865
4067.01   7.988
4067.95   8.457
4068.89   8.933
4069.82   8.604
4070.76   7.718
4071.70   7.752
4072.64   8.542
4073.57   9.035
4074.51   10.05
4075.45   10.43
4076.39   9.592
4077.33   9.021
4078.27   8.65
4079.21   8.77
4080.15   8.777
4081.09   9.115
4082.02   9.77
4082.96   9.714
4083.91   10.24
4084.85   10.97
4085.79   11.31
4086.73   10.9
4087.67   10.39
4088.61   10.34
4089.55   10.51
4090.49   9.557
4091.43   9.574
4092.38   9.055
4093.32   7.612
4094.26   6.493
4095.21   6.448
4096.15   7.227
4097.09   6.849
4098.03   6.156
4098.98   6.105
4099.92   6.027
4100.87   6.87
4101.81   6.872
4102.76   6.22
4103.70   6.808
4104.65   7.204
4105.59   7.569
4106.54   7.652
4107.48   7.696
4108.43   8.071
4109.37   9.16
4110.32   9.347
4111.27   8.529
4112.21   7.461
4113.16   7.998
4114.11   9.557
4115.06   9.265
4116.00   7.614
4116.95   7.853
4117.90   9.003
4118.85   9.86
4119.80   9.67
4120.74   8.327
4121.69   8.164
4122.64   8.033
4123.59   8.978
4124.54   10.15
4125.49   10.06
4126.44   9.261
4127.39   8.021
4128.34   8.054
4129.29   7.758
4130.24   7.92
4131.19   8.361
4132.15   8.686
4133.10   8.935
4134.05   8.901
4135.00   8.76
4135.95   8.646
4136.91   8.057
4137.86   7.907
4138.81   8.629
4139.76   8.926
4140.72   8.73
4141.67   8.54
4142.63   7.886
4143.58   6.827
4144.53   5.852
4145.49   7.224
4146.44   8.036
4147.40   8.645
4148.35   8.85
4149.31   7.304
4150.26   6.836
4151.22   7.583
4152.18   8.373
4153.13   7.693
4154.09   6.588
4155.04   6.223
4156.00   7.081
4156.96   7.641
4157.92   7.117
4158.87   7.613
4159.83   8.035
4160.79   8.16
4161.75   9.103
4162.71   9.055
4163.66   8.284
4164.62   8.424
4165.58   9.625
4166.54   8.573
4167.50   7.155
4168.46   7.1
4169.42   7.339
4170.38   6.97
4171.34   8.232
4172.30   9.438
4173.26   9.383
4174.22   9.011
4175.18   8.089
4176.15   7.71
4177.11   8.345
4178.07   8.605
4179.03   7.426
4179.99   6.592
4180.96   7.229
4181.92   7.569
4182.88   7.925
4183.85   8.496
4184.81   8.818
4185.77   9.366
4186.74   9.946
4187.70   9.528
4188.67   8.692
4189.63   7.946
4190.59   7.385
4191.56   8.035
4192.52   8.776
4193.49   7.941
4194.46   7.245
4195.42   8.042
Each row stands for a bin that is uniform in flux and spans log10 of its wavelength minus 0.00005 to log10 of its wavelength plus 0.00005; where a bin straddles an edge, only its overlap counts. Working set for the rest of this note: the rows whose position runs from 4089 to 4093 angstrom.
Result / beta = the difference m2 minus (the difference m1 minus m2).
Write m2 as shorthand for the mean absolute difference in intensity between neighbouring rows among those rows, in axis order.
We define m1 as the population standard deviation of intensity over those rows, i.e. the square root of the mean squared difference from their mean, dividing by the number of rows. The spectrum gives 0.5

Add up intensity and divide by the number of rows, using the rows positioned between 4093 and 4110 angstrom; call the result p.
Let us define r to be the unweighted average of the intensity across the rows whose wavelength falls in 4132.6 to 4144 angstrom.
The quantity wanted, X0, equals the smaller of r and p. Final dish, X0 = 7.06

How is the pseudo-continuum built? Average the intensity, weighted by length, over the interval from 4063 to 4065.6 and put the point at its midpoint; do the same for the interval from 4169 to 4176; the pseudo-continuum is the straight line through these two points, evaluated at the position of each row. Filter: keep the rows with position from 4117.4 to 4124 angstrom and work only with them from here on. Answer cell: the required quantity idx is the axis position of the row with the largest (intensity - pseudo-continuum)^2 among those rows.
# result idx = 4118.85 angstrom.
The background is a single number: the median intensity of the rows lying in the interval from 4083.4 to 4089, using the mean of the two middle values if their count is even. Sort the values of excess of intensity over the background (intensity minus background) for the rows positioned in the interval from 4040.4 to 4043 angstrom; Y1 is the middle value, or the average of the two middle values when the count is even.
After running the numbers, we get -2.4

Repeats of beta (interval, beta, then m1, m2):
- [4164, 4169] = 0.9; 0.95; 0.93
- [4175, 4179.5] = 0.8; 0.42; 0.61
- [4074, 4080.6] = 0.1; 0.65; 0.38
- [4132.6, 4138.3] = 0.0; 0.40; 0.21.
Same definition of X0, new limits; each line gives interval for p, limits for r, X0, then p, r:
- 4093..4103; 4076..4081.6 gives 6.63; 6.6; 8.99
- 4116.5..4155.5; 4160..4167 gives 8.25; 8.2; 8.75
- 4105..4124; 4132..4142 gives 8.49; 8.5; 8.61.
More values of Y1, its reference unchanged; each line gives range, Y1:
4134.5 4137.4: -2.0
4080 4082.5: -1.5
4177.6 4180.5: -3.2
